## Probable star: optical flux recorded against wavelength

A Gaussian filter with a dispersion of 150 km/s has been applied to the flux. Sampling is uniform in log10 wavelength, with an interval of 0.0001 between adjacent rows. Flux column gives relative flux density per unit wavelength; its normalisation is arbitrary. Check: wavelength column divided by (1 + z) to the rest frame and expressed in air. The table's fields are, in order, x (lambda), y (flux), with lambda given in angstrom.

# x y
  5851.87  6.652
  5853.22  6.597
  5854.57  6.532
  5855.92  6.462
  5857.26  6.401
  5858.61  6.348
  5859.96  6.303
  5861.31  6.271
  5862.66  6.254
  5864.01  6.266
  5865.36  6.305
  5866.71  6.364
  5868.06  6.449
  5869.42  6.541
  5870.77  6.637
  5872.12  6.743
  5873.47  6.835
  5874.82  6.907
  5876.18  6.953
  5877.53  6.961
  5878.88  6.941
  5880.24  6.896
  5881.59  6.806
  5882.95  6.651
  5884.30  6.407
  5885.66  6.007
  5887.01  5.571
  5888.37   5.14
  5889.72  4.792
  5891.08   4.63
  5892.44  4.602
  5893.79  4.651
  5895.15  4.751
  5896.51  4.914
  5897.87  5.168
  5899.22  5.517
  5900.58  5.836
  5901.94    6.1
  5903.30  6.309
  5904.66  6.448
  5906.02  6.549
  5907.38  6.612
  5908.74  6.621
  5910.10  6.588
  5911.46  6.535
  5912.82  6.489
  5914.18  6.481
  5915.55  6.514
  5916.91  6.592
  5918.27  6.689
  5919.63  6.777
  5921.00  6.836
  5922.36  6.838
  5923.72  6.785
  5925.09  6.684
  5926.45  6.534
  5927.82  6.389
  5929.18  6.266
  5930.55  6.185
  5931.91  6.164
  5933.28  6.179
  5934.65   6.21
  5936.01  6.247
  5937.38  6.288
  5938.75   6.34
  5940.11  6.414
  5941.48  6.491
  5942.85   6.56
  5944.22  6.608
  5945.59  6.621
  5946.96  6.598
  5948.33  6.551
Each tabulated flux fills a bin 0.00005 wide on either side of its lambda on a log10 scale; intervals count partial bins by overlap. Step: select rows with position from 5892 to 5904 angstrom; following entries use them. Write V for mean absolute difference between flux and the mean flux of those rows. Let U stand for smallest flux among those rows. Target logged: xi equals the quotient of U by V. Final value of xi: 8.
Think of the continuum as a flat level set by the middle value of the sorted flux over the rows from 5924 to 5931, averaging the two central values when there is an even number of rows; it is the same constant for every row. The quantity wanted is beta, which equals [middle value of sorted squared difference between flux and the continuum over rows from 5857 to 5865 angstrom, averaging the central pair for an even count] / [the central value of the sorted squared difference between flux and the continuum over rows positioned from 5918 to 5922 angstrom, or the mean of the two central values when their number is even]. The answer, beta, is 0.07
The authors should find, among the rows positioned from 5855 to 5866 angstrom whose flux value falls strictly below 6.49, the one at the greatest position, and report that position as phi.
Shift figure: 5865.36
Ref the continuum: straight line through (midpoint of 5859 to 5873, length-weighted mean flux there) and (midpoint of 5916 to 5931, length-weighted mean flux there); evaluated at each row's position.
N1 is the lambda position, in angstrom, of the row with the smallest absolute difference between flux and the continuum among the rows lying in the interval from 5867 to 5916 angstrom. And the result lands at 5906.02 angstrom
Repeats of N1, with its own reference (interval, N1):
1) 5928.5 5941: 5940.11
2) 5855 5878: 5857.26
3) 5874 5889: 5884.30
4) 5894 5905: 5904.66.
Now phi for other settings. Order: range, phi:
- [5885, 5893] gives 5892.44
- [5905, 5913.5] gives 5912.82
